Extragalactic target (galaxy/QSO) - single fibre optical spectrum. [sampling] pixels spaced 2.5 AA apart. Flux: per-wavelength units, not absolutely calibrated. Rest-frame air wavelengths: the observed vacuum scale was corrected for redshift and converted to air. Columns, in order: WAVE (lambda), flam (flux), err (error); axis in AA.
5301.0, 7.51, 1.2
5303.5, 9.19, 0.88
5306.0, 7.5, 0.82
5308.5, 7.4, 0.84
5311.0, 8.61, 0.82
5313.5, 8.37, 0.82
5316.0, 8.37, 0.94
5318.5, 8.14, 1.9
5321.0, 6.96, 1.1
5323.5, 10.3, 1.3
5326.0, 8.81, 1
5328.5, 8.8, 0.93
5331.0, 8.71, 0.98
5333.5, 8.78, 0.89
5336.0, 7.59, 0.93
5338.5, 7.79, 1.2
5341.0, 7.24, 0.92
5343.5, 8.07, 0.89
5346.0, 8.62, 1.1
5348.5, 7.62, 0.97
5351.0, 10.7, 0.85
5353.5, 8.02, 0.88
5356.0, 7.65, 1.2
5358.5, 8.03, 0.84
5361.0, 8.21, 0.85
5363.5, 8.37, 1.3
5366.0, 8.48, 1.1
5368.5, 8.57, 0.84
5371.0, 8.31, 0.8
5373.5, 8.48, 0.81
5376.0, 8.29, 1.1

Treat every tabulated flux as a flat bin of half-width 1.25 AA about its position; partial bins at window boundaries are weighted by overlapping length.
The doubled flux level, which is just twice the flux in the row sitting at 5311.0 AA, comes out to 17.2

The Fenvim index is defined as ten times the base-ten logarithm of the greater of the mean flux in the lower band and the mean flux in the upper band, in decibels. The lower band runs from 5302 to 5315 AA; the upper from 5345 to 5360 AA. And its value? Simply 9.26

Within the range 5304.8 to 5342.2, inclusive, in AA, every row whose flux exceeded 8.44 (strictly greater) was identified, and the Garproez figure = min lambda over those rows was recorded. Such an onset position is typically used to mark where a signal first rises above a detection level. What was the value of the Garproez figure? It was 5311.0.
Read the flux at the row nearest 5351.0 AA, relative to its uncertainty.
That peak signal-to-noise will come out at 13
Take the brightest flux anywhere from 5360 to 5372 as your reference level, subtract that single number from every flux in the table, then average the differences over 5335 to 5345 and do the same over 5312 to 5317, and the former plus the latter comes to -1.1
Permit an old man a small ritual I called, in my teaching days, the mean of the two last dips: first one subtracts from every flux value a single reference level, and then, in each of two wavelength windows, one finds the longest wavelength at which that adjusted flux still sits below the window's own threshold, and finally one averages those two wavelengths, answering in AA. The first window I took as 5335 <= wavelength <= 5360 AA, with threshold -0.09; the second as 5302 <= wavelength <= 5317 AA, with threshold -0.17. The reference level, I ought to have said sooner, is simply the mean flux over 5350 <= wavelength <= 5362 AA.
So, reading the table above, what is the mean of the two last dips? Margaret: 5333.5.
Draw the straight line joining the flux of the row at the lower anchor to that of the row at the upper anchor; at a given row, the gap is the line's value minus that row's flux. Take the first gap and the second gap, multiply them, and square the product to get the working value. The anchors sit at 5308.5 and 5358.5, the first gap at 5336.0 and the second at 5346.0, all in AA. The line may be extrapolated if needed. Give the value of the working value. 0.014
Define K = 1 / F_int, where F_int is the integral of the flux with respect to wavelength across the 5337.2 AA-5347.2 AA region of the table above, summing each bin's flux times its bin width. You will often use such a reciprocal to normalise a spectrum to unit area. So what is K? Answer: 0.0126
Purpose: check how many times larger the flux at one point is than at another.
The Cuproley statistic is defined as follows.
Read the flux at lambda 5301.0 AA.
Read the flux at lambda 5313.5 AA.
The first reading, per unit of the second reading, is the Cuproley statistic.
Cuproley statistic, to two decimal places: 0.90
